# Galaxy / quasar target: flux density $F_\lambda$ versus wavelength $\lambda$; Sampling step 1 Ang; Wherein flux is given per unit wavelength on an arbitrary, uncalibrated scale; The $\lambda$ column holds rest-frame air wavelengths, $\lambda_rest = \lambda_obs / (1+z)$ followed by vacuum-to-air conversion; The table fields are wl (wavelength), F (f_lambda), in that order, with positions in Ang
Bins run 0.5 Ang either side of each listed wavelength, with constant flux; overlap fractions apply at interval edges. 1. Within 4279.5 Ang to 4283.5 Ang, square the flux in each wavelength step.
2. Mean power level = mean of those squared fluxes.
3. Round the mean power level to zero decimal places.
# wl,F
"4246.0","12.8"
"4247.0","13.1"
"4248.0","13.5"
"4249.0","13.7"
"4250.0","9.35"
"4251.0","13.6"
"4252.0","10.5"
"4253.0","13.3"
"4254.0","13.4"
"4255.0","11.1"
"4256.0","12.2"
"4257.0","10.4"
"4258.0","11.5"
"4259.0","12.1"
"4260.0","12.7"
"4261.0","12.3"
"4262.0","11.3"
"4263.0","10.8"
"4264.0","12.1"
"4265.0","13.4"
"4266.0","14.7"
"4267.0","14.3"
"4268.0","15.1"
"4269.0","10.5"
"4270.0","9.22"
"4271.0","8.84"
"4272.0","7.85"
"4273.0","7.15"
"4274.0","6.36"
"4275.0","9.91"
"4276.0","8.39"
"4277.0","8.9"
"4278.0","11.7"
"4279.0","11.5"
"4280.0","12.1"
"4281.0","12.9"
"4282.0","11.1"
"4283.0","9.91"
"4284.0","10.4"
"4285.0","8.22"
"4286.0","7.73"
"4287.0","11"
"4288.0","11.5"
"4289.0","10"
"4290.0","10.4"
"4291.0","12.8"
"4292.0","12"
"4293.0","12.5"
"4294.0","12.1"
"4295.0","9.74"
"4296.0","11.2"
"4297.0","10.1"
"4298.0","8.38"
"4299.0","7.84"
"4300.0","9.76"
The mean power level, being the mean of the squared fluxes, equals 134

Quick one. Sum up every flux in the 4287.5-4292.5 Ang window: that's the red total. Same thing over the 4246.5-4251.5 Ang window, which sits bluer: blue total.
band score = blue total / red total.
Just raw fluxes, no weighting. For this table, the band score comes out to 1.12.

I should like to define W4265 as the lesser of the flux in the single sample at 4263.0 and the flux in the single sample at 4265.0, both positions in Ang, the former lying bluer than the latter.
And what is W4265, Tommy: 10.8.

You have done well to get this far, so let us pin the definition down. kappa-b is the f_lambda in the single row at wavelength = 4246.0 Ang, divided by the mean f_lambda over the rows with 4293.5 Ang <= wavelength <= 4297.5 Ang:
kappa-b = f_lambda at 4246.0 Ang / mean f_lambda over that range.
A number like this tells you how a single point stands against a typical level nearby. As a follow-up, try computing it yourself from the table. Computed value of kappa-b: 1.19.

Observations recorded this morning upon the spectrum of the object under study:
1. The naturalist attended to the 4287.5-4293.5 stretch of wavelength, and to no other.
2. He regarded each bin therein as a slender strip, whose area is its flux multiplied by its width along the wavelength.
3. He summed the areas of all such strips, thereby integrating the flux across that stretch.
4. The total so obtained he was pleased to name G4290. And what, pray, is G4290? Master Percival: 69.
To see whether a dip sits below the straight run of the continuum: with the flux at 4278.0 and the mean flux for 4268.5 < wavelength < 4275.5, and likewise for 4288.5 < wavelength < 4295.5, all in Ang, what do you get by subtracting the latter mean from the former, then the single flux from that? -14.5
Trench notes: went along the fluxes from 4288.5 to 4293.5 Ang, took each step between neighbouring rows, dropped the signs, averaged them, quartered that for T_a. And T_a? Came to 0.26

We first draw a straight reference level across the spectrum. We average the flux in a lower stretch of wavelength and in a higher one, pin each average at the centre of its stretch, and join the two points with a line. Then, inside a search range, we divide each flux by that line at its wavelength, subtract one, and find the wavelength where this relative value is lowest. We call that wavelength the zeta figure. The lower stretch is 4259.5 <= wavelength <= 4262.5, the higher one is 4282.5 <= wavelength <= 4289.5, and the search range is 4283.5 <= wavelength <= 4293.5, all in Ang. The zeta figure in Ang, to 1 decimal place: 4286.0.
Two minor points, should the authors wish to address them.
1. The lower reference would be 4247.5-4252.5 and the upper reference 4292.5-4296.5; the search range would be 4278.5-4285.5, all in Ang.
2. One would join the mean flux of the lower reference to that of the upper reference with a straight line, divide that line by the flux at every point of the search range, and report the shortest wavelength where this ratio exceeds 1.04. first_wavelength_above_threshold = 4282.0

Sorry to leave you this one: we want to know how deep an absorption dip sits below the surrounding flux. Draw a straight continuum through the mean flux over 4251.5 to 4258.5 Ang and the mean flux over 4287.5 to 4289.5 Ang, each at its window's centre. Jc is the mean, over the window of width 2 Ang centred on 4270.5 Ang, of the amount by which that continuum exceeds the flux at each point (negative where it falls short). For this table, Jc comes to 2.3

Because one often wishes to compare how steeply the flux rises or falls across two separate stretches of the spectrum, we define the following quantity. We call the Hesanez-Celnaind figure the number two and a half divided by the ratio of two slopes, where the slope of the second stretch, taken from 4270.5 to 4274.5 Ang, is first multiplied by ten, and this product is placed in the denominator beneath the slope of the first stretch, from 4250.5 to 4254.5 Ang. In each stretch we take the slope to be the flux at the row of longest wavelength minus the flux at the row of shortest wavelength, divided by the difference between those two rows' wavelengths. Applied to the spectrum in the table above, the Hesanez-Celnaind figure 310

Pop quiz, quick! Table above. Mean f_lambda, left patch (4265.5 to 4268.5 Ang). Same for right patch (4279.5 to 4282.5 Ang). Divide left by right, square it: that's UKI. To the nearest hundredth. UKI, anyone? 1.49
